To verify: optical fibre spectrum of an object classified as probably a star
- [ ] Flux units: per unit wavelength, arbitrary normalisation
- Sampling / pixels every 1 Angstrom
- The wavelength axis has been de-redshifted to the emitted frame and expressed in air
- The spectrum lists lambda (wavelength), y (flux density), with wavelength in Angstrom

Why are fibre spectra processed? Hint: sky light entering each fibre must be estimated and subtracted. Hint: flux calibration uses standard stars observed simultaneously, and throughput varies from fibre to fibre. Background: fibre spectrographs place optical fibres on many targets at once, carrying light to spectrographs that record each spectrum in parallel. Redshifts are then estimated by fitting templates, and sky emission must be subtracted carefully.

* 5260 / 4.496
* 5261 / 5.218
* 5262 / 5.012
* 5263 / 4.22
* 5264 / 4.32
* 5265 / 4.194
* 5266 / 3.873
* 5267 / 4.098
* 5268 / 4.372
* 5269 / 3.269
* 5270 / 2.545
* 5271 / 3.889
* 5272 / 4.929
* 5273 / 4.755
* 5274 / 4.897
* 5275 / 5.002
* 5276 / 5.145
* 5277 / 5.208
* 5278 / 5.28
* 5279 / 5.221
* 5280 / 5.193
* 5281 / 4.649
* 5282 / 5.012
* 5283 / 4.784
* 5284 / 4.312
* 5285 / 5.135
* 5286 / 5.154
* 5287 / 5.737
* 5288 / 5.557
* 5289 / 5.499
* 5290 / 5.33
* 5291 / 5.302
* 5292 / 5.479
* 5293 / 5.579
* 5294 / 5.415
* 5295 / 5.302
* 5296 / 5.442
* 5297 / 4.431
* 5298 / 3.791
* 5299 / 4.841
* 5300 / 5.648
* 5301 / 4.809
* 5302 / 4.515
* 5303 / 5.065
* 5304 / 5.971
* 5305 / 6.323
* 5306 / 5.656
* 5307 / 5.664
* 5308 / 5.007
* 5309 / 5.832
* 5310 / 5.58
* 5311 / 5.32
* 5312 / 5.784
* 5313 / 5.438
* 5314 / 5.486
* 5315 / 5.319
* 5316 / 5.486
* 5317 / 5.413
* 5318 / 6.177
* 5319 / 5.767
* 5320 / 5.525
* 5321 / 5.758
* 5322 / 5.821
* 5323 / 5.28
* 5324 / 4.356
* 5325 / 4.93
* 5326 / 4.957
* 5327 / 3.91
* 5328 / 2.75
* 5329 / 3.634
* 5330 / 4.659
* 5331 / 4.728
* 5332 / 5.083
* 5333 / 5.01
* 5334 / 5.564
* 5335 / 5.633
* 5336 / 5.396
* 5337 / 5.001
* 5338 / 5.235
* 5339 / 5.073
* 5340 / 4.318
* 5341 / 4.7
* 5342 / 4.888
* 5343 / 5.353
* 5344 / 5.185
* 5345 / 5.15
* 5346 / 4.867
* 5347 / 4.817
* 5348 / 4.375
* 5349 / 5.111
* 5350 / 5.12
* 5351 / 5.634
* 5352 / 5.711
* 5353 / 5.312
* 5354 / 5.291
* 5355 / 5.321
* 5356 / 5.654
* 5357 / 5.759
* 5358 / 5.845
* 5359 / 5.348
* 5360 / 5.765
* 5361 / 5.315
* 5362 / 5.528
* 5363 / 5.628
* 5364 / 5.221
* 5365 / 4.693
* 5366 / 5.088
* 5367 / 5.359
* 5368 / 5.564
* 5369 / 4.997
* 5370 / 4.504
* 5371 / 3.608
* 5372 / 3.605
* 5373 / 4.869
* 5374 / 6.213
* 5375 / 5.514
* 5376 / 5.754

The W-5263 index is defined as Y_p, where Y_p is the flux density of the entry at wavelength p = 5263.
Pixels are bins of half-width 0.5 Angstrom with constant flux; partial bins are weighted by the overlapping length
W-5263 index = 4.22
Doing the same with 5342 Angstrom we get 4.888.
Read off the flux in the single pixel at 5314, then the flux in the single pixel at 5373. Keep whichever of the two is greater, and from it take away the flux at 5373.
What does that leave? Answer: 0.62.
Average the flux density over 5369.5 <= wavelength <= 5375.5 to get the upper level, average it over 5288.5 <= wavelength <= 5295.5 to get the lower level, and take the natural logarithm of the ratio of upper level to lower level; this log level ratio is -0.14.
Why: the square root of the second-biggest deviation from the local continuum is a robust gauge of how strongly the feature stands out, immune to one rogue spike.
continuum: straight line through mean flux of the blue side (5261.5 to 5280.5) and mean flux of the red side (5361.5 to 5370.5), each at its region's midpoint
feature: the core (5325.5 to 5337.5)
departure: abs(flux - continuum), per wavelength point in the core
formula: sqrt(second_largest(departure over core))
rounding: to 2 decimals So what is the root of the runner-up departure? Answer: 1.13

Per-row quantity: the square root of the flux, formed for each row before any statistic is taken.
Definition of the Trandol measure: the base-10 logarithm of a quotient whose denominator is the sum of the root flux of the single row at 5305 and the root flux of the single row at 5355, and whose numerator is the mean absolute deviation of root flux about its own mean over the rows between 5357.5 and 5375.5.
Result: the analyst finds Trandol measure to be -1.61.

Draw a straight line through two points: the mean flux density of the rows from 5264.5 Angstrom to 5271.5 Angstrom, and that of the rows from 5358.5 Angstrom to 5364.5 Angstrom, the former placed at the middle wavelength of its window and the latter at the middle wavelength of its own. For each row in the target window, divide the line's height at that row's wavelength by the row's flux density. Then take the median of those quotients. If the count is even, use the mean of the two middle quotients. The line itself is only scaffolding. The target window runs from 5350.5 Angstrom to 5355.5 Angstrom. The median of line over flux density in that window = 1.00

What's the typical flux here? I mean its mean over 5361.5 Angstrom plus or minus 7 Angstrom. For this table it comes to 5.4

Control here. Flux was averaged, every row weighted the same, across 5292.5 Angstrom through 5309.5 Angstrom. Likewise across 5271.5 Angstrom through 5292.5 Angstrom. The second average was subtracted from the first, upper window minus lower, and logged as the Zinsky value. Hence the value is 0.13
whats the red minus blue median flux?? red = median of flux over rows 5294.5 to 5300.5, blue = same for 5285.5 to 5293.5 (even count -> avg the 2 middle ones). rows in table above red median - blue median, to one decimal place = -0.4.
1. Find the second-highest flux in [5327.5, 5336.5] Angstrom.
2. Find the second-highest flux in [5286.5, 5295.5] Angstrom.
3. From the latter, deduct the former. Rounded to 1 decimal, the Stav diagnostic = 0.0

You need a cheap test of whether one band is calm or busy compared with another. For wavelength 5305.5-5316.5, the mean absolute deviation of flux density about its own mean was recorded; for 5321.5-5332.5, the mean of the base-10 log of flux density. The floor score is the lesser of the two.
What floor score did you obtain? 0.18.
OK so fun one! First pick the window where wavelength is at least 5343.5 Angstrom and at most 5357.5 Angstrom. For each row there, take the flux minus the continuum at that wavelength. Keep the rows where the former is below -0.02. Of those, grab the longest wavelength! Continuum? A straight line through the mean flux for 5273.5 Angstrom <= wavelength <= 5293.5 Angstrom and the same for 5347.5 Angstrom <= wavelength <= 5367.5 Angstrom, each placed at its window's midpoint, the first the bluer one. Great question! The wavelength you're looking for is 5355 Angstrom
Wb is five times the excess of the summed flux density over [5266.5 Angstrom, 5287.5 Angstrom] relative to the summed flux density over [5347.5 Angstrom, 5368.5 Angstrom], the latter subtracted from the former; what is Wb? -70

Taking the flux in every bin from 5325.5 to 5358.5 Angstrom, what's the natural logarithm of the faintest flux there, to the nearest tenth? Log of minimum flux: 1.0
